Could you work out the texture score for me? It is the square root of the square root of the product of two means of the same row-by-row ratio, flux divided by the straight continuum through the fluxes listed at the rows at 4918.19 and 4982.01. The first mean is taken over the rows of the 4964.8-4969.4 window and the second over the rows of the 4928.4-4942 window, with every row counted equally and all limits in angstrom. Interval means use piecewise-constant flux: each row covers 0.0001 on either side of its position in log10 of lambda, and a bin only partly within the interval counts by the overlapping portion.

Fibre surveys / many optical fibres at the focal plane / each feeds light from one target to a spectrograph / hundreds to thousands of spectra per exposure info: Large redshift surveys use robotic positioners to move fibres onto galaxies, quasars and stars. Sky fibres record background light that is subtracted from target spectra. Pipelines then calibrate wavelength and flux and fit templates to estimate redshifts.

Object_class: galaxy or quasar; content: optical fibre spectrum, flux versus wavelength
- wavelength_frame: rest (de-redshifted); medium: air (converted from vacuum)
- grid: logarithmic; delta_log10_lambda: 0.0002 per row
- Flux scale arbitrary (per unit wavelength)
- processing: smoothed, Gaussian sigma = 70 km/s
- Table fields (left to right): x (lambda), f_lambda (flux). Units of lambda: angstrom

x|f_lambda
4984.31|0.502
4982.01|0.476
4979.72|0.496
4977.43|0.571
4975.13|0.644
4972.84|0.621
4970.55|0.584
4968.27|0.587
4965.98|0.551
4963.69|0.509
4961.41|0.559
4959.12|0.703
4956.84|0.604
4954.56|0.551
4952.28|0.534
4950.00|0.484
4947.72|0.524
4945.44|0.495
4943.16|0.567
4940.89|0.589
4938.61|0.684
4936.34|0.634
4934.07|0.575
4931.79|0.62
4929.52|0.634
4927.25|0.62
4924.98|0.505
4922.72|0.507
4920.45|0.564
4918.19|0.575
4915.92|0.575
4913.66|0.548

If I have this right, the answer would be 1.07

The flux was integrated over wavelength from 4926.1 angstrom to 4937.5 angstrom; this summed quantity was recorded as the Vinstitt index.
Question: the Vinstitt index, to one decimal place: 7.0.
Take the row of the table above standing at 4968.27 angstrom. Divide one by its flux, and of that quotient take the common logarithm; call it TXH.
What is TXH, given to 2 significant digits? 0.23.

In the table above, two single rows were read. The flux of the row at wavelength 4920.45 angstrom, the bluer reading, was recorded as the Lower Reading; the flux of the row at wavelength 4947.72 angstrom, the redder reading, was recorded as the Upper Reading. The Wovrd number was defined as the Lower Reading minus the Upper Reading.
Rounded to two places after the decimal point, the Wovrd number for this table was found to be 0.04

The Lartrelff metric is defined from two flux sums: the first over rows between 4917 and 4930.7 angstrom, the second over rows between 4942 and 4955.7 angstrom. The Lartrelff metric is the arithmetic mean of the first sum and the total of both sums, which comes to 4.98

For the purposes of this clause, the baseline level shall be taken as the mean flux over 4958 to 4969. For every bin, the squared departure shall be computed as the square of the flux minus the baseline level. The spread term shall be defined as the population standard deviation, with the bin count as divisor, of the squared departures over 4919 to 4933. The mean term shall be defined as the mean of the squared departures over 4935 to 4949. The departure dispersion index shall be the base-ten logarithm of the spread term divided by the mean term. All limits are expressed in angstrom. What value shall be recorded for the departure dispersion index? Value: -0.3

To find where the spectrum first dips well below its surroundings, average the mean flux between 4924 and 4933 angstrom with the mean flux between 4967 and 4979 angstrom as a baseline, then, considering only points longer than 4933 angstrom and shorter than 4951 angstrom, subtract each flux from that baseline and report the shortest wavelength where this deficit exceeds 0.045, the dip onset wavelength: 4945.44 angstrom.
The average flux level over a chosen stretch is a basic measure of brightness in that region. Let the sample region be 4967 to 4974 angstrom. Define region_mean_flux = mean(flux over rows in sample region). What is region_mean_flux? 0.597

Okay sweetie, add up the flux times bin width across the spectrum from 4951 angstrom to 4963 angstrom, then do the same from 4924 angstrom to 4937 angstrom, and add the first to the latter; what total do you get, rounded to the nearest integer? 15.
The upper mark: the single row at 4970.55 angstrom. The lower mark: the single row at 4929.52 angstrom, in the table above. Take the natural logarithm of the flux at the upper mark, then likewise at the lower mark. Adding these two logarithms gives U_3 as -0.99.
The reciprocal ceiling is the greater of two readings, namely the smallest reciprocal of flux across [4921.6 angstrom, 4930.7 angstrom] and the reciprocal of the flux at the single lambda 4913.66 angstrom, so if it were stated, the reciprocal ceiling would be 1.82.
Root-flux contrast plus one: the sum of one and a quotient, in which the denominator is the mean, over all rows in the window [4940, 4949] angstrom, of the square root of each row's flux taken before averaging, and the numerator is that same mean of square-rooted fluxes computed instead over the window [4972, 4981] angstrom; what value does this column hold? 2.03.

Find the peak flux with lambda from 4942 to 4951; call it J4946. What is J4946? 0.567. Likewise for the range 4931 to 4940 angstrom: 0.684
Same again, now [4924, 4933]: 0.634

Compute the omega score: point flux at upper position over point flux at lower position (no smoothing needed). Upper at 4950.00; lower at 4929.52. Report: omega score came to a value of 0.76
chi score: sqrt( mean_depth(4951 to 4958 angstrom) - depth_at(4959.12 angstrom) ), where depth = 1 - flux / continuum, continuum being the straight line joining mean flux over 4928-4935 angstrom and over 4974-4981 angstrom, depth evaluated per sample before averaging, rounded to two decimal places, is 0.50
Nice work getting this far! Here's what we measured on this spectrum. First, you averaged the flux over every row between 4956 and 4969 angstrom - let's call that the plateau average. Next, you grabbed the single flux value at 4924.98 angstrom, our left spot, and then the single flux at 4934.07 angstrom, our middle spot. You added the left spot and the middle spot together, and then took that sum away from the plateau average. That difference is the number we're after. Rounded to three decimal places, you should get -0.495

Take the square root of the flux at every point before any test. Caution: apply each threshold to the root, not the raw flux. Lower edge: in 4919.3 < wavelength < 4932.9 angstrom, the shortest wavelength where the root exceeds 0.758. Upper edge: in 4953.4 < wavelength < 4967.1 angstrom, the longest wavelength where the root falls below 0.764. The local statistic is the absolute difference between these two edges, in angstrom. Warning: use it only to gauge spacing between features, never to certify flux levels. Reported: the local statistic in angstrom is 38.7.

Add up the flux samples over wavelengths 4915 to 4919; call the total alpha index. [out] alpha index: 1.15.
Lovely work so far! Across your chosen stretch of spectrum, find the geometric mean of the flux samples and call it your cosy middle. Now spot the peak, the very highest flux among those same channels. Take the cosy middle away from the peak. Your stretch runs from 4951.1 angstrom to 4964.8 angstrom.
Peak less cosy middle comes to 0.13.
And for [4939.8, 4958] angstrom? 0.06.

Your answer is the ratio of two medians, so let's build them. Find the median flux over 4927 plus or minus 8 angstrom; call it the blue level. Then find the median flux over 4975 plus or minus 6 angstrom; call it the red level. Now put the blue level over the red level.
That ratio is 0.985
